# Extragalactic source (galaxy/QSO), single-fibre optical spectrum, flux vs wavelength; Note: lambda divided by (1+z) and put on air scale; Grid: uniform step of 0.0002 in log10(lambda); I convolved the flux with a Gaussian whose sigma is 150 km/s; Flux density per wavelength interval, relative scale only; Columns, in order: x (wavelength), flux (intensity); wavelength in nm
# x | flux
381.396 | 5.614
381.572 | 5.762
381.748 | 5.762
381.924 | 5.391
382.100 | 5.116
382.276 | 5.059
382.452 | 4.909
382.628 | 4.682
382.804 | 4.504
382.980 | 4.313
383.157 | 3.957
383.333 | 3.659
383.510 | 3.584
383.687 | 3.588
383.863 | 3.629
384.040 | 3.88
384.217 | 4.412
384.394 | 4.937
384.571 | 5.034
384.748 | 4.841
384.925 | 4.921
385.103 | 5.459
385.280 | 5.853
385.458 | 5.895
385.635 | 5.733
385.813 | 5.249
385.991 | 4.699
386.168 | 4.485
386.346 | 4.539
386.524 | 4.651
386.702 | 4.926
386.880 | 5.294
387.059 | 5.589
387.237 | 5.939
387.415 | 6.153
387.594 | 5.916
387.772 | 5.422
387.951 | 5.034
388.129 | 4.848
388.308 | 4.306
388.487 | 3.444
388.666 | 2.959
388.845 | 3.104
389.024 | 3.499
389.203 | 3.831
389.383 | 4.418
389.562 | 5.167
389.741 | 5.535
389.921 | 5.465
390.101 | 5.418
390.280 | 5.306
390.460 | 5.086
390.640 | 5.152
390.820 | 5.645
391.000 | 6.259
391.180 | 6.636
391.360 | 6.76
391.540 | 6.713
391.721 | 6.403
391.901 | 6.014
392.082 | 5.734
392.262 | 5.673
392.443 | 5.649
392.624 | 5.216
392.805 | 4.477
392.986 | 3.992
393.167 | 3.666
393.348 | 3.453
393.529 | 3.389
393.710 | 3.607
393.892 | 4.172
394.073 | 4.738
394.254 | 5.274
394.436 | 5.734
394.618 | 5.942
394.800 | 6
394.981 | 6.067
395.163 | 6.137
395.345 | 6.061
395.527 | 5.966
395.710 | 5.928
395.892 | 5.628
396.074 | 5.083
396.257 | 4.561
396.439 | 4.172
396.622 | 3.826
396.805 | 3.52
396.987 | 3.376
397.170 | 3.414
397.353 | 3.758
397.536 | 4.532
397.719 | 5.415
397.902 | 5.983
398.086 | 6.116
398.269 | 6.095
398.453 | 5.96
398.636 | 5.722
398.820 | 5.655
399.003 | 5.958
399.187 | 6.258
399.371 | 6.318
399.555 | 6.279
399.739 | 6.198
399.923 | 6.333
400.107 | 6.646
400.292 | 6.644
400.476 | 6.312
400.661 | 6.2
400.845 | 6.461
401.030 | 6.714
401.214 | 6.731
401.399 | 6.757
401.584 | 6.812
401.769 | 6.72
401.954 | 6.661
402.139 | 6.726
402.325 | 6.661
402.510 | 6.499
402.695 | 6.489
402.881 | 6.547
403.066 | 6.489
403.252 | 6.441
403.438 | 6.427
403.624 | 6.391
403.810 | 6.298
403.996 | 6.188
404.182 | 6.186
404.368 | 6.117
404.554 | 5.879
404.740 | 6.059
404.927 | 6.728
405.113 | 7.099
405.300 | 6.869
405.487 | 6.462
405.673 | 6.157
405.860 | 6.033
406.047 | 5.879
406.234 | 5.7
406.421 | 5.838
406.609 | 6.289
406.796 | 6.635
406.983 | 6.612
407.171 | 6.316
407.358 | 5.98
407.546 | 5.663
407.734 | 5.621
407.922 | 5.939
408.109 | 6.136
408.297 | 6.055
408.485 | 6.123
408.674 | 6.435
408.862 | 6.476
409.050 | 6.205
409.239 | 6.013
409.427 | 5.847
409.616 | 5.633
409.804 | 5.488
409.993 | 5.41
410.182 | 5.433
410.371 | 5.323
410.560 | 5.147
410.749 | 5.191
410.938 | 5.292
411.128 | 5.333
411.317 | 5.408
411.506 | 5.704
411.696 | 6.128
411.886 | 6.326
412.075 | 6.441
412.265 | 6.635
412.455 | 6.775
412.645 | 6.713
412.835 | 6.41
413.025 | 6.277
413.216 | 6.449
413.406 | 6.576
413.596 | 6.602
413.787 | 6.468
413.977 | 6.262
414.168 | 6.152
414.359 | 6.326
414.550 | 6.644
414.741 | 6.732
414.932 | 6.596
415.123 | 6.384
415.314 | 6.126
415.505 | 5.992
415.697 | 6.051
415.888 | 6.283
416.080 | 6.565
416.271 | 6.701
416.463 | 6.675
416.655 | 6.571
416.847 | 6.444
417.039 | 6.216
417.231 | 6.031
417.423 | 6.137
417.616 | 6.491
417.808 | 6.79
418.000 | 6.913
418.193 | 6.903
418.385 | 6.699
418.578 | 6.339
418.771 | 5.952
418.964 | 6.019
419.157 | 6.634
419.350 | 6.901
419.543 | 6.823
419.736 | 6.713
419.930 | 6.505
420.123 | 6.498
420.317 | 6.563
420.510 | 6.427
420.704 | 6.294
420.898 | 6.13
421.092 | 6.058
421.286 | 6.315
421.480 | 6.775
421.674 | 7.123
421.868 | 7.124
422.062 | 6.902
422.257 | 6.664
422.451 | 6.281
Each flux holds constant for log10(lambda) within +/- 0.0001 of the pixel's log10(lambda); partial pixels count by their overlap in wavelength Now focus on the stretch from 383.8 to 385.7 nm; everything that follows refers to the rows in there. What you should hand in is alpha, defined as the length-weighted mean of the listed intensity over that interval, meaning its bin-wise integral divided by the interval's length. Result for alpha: 5.0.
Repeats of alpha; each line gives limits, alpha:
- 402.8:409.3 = 6.2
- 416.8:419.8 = 6.5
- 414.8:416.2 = 6.3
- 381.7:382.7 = 5.1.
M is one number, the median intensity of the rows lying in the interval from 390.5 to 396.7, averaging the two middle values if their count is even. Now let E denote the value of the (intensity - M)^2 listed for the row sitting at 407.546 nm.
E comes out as 0.0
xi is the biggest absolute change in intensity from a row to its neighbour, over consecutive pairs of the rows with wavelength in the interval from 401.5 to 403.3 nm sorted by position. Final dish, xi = 0.16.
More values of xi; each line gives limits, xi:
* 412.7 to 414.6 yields 0.32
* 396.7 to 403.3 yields 0.88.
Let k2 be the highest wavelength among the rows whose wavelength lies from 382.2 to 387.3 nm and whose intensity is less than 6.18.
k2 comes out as 387.237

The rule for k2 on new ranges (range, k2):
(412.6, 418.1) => 417.423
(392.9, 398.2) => 398.086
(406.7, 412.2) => 411.696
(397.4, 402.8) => 399.003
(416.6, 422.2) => 421.092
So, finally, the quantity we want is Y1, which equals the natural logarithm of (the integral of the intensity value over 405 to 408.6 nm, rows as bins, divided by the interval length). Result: 1.82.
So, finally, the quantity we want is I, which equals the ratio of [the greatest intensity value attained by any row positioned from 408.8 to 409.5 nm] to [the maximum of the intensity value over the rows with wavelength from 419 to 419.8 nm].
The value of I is 0.94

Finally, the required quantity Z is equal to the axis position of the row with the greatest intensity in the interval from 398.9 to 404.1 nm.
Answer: 401.584 nm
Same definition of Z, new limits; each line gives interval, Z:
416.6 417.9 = 417.808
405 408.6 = 405.113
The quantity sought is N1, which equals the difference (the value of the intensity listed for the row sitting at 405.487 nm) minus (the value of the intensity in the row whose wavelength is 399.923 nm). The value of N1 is 0.1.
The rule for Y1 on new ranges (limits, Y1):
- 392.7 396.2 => 1.61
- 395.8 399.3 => 1.61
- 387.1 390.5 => 1.57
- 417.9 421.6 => 1.87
